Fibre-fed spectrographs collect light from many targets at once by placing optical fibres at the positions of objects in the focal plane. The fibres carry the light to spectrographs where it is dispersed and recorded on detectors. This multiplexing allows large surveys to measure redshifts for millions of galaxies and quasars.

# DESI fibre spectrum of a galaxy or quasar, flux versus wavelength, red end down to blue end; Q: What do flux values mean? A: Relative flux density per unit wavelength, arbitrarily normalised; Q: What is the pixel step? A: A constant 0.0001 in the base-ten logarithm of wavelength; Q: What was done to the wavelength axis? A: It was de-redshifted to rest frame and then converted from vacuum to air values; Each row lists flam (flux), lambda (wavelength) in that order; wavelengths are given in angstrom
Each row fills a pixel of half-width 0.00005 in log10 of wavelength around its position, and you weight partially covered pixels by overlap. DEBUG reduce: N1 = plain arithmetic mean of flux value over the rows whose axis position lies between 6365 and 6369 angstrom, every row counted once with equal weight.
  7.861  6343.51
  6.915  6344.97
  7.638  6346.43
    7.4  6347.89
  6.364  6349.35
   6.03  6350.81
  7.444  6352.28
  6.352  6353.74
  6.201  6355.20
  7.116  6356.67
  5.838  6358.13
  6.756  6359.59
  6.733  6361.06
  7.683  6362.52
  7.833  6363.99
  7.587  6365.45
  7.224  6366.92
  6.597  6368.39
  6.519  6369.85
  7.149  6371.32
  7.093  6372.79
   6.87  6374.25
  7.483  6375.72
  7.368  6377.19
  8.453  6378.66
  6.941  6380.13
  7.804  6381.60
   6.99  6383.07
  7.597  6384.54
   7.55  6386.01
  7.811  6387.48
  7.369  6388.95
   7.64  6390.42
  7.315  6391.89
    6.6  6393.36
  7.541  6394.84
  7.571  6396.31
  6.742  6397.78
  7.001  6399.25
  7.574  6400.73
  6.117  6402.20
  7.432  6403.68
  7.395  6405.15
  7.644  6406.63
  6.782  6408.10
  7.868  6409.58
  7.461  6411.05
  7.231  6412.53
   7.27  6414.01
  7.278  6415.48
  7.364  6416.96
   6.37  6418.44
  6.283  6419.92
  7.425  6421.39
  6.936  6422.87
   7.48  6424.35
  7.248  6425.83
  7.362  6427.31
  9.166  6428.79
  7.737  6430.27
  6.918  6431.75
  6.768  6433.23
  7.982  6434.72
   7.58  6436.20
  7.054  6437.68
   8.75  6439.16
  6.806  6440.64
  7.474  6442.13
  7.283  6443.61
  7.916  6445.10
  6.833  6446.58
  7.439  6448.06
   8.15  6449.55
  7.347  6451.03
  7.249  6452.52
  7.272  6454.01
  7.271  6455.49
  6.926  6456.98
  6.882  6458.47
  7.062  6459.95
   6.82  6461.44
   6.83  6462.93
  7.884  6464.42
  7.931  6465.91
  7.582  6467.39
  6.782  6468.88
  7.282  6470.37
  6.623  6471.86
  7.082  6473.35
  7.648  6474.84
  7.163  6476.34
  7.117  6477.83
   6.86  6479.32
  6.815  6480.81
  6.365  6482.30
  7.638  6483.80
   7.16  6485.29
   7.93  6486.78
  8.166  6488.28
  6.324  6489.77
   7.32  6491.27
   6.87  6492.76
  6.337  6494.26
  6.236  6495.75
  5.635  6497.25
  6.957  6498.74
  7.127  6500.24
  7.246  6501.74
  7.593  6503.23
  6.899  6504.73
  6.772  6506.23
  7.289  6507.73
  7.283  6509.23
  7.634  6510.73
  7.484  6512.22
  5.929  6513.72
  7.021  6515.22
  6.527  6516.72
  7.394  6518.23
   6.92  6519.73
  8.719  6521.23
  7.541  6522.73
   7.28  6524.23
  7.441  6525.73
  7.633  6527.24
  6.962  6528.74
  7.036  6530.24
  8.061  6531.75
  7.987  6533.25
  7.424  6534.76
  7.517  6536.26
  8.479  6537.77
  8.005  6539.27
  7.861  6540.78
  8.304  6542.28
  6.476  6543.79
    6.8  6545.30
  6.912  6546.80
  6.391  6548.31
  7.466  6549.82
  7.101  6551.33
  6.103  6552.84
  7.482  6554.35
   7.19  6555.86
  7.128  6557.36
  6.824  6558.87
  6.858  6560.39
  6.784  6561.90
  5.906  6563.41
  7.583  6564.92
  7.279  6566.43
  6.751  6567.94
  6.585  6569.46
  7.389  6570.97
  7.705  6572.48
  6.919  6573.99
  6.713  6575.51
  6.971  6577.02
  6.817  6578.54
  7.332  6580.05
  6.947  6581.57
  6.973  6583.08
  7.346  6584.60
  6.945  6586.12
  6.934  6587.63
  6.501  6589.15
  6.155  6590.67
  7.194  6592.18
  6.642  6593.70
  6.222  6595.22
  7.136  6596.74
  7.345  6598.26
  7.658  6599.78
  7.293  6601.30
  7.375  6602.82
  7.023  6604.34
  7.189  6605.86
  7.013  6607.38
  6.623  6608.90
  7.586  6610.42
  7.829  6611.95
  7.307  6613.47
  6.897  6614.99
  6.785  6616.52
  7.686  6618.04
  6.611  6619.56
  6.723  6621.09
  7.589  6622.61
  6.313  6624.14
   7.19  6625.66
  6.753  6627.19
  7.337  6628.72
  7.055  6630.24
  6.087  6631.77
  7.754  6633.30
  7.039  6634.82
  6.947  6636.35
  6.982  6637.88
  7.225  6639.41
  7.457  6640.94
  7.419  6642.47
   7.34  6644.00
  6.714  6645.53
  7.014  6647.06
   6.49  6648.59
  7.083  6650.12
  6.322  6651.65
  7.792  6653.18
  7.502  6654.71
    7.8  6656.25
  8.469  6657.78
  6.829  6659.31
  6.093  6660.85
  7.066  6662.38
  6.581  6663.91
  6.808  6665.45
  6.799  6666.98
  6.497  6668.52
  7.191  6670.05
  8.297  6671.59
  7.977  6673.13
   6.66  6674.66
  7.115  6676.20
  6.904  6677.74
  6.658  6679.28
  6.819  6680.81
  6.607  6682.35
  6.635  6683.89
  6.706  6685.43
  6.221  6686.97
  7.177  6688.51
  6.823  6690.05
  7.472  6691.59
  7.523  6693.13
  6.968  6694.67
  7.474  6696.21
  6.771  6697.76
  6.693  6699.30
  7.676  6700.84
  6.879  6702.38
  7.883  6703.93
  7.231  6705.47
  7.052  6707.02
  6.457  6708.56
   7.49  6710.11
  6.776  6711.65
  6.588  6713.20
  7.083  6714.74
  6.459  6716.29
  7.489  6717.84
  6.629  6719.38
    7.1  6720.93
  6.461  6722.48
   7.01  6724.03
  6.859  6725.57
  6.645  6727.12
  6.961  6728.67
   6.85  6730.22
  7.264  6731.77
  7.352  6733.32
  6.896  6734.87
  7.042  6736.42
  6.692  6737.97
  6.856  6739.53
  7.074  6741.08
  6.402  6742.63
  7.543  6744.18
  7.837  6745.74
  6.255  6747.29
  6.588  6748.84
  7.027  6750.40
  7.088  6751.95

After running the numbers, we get 7.14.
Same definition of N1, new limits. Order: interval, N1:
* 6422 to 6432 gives 7.55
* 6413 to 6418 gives 7.30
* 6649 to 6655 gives 7.17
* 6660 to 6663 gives 6.58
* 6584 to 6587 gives 7.15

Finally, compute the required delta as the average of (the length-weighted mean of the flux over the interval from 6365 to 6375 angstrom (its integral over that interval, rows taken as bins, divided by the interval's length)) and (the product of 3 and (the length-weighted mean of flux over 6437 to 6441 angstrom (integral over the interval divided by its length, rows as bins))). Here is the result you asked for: 14.9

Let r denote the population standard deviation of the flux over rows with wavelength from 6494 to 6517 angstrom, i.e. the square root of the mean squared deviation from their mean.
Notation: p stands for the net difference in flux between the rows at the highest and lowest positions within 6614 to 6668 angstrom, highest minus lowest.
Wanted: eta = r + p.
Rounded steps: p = -0.1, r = 0.58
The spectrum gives 0.5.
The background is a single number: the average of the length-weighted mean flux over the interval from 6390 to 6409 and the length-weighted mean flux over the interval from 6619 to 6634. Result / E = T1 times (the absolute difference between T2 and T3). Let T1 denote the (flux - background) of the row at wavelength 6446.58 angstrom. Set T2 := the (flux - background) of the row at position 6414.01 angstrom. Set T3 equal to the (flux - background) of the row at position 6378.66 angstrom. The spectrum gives -0.27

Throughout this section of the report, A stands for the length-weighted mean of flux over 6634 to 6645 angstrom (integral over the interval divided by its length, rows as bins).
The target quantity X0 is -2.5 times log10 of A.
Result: -2.14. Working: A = 7.19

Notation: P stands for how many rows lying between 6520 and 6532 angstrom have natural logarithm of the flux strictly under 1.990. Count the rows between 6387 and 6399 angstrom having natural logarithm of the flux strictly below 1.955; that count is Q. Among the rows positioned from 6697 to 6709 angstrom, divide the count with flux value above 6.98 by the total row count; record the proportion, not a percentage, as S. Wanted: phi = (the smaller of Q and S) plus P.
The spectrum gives 3.5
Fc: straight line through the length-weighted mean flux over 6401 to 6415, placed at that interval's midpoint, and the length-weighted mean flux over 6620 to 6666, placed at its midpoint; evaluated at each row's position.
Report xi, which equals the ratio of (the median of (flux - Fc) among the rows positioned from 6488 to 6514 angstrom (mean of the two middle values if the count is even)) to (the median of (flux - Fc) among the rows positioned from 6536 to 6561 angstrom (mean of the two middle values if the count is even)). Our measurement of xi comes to 63.8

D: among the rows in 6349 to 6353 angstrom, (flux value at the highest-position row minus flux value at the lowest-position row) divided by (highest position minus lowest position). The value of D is 0.37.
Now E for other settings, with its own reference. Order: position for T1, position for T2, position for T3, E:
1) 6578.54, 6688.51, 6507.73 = -0.03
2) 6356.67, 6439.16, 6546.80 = 0.11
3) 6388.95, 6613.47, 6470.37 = 0.01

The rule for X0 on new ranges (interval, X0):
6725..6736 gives -2.11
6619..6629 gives -2.10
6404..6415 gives -2.17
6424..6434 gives -2.19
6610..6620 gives -2.15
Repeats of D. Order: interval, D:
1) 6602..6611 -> 0.03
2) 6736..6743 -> -0.10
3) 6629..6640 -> 0.02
